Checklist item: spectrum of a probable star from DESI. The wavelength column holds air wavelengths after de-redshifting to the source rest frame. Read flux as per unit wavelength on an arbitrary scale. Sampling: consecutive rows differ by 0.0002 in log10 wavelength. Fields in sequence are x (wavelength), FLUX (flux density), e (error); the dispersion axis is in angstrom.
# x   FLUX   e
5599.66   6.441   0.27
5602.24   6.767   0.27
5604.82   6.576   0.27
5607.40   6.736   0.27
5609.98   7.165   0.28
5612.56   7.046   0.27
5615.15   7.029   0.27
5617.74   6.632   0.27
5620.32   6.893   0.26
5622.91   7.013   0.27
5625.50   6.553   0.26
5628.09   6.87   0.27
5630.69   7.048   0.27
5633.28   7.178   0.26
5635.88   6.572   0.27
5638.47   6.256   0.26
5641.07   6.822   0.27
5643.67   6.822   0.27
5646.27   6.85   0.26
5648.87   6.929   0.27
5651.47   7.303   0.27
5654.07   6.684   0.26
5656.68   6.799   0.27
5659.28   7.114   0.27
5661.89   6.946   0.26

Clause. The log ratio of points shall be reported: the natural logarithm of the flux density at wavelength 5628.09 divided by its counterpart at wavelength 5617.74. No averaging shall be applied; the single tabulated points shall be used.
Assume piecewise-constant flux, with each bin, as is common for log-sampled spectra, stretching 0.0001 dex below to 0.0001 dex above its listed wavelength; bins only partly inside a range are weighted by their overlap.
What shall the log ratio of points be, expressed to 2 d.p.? 0.04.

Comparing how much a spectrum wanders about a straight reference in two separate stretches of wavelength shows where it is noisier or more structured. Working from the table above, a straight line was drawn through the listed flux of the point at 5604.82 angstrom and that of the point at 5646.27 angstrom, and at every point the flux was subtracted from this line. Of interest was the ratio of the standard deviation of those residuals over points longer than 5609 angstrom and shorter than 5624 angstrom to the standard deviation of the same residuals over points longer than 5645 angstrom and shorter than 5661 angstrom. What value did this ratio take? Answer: 0.89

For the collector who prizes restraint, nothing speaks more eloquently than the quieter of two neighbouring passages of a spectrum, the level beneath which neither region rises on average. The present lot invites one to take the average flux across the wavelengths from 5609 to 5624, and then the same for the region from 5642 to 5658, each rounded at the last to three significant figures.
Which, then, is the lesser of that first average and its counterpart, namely 6.90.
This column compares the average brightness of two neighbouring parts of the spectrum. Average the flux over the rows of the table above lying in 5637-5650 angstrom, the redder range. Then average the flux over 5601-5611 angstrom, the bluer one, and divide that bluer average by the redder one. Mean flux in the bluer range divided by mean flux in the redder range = 1.011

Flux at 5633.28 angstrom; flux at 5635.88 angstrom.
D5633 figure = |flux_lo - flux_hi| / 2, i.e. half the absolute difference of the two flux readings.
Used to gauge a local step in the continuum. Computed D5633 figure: 0.30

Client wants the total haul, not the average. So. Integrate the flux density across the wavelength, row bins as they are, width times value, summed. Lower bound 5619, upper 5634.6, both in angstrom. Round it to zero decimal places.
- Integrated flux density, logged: 108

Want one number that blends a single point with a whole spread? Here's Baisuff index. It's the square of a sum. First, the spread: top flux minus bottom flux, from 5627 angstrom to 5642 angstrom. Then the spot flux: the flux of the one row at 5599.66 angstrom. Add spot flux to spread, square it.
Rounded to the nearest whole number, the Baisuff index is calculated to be 54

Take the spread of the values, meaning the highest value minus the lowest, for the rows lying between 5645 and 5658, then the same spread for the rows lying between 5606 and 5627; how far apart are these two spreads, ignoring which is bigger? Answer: 0.0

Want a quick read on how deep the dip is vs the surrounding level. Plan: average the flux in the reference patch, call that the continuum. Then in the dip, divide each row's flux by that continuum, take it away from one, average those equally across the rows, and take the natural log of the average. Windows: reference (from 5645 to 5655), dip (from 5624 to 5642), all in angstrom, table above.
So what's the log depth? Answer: -3.6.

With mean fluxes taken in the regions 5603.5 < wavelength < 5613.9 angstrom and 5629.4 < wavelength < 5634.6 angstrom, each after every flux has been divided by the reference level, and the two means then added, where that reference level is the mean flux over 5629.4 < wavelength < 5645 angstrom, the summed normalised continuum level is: 2.063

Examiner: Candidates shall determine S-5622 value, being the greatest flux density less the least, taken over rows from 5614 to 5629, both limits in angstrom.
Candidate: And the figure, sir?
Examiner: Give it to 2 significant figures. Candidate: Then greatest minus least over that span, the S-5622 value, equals 0.48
